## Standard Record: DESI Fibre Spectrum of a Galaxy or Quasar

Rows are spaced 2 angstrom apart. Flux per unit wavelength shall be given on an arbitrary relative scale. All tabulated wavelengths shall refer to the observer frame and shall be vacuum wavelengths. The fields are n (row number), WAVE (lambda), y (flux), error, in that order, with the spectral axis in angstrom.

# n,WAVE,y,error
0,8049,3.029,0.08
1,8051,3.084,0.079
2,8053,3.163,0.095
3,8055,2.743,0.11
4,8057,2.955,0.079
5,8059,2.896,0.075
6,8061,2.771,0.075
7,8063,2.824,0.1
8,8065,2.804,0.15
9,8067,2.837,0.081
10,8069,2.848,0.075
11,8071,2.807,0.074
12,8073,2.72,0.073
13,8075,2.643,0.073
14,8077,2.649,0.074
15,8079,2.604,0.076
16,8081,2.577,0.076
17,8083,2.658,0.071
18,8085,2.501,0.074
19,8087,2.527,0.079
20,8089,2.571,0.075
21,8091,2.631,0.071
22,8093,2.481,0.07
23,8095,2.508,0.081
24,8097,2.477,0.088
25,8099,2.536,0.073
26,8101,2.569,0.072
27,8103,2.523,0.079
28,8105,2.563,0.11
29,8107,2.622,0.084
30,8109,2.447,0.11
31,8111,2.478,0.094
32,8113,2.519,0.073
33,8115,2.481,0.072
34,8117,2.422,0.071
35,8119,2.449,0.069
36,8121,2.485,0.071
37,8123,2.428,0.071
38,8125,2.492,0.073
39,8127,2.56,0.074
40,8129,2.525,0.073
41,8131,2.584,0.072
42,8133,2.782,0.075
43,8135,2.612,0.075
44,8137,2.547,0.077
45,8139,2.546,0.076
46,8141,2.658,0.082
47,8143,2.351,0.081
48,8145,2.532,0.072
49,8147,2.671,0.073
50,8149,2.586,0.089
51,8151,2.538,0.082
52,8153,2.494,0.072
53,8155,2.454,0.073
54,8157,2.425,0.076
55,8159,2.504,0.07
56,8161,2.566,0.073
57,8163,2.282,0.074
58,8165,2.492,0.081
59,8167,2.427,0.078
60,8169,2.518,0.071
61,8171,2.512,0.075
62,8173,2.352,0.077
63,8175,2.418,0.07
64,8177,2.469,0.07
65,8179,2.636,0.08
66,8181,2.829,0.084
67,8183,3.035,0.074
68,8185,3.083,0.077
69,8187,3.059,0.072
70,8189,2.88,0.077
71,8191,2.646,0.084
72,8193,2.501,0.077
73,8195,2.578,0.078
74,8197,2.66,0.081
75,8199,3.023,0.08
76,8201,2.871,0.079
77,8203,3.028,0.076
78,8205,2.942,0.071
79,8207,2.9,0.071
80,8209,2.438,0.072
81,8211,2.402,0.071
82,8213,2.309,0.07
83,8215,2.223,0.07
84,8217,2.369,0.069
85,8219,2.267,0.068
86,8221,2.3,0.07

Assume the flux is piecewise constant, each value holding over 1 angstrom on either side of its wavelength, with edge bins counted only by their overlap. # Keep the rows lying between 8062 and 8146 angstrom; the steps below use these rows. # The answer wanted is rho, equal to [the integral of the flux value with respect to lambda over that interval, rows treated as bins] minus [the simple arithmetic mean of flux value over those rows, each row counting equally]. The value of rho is 214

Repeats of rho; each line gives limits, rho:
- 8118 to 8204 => 222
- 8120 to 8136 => 38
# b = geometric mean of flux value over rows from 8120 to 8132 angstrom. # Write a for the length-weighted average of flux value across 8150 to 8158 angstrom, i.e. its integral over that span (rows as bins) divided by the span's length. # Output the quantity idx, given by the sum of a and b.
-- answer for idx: 4.99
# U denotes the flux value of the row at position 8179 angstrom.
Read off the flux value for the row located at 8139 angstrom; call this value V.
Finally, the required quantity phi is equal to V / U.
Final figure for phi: 0.97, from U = 2.636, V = 2.546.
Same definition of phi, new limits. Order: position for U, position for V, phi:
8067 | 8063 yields 1.00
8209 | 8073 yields 1.12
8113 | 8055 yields 1.09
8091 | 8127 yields 0.97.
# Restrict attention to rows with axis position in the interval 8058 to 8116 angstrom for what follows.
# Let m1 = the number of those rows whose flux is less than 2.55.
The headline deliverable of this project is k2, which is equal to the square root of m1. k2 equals 3.3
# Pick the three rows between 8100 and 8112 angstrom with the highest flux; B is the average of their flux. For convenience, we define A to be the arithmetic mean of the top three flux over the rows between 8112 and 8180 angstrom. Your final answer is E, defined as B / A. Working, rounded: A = 2.70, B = 2.58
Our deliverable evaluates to 0.96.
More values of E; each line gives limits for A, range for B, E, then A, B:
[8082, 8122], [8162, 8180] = 0.97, 2.64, 2.56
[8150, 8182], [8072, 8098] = 1.00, 2.68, 2.68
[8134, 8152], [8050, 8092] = 1.16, 2.65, 3.07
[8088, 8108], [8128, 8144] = 1.03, 2.61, 2.68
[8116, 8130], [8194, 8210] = 1.19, 2.53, 3.00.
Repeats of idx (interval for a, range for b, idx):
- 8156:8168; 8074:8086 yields 5.05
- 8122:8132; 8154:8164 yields 4.96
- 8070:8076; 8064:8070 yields 5.55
